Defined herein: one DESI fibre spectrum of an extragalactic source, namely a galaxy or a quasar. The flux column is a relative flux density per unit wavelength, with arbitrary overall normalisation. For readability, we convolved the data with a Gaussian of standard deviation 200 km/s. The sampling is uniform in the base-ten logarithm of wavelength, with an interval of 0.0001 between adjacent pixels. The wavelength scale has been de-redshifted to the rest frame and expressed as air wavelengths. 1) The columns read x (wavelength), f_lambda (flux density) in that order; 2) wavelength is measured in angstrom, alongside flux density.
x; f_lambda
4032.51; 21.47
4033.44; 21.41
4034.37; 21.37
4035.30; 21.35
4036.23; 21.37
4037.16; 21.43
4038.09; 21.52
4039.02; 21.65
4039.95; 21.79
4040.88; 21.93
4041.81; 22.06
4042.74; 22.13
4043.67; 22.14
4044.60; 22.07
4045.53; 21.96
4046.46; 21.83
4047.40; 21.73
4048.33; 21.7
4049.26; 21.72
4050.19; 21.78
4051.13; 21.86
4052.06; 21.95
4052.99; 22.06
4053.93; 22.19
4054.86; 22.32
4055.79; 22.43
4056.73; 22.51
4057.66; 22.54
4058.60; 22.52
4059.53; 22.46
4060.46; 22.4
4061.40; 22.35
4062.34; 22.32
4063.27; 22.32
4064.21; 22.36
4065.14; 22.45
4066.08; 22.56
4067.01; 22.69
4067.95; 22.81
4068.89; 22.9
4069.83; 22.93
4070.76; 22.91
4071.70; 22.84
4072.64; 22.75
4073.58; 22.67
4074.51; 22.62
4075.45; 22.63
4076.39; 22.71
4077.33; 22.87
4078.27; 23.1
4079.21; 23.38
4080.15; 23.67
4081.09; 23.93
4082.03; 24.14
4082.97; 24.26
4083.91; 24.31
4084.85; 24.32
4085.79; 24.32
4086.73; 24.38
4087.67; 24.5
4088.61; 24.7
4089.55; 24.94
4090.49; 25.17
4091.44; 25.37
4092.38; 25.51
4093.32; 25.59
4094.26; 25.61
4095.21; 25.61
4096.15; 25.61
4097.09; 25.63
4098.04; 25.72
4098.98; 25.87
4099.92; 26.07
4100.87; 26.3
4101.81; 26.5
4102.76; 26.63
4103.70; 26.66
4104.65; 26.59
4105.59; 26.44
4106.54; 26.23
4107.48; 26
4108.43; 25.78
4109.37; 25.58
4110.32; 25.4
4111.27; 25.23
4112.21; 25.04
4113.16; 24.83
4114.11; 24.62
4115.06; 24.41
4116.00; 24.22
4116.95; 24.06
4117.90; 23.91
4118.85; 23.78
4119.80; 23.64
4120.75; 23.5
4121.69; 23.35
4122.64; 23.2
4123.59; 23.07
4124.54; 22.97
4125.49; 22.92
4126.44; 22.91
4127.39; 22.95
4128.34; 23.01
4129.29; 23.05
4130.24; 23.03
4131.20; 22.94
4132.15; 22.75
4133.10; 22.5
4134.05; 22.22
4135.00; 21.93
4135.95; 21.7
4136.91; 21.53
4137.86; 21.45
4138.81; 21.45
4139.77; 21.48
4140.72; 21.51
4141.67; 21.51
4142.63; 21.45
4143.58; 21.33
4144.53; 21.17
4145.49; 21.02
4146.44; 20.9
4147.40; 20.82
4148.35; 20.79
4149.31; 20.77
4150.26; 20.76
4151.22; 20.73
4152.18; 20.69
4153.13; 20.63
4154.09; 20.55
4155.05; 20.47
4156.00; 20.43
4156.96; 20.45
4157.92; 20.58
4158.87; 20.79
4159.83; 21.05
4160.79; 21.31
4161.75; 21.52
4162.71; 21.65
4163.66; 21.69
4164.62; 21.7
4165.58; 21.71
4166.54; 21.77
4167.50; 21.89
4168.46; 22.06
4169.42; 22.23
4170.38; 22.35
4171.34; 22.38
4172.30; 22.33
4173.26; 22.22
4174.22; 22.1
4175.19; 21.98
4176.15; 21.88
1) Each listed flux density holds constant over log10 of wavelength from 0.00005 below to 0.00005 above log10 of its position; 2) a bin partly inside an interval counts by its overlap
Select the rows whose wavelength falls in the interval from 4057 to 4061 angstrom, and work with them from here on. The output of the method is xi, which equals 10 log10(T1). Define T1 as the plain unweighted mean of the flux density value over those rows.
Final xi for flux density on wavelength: 13.52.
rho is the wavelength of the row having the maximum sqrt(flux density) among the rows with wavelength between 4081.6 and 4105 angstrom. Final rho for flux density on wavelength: 4103.70 angstrom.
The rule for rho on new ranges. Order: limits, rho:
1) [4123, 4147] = 4123.59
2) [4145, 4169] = 4168.46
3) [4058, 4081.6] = 4081.09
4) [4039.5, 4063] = 4057.66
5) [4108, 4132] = 4108.43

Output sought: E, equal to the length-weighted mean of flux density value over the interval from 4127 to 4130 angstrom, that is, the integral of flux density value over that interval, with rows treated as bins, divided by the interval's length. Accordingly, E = 23.0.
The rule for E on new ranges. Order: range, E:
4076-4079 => 22.9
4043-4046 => 22.1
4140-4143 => 21.5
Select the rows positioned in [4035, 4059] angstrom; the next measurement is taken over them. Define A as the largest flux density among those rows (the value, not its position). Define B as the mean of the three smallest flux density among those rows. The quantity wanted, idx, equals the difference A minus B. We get 1.2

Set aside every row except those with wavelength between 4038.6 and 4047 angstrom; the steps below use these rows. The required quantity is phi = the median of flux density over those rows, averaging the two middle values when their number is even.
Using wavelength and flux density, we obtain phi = 22.0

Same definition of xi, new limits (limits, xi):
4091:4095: 14.07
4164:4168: 13.38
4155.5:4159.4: 13.13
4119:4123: 13.70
